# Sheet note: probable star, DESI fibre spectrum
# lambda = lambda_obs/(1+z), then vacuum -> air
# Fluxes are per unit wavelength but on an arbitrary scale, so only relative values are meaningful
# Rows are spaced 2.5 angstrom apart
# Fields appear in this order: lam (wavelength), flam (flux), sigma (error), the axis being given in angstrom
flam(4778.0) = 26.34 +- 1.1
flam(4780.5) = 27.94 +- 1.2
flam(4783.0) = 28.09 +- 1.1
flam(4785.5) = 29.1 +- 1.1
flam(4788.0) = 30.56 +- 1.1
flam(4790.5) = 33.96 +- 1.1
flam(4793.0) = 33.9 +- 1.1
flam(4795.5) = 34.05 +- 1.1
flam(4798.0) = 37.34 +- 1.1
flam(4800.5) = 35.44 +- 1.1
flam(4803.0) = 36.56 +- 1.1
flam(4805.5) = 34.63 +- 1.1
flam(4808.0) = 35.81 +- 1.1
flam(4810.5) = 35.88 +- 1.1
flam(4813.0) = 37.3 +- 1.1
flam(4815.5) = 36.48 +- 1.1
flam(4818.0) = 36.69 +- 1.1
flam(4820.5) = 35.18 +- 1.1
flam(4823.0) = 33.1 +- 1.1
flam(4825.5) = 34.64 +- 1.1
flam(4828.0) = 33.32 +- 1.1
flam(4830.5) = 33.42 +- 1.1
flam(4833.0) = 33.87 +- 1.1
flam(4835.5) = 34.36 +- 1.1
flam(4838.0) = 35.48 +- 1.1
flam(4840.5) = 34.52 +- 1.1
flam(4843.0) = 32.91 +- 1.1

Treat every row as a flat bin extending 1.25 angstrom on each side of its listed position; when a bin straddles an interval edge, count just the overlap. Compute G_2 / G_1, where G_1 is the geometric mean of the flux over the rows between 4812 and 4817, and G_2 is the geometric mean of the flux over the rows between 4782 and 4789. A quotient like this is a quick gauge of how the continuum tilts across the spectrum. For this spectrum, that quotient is 0.79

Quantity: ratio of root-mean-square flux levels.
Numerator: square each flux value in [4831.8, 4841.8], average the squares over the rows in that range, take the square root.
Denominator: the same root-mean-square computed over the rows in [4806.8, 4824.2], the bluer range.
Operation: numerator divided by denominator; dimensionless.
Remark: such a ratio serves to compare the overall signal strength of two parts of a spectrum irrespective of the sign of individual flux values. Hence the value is 0.97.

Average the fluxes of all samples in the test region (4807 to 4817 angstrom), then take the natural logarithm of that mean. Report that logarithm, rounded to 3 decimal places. 3.594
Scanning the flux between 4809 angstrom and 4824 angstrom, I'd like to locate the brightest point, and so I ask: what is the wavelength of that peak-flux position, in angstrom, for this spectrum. 4813.0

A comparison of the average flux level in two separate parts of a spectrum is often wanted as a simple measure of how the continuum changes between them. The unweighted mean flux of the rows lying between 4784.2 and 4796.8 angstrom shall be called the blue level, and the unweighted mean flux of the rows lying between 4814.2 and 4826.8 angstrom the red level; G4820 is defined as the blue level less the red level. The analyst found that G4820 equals -2.9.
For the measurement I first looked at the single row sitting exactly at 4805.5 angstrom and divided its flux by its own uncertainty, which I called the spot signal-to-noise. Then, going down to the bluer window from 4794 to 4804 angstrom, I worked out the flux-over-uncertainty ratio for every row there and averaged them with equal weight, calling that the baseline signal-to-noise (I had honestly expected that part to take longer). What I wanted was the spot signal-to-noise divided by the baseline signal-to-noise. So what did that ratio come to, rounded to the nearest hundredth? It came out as 0.97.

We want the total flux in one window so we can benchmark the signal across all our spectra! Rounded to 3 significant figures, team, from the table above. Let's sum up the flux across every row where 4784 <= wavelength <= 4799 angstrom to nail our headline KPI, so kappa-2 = 199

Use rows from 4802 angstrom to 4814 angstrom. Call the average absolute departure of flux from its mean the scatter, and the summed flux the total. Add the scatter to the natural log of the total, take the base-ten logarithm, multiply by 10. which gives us 7.7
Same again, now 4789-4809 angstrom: 8.3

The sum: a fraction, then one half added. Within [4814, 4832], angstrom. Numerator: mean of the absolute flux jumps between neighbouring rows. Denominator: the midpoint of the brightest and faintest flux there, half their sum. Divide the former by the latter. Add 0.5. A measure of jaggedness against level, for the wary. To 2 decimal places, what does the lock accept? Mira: 0.53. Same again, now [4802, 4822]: 0.53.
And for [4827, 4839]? 0.52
